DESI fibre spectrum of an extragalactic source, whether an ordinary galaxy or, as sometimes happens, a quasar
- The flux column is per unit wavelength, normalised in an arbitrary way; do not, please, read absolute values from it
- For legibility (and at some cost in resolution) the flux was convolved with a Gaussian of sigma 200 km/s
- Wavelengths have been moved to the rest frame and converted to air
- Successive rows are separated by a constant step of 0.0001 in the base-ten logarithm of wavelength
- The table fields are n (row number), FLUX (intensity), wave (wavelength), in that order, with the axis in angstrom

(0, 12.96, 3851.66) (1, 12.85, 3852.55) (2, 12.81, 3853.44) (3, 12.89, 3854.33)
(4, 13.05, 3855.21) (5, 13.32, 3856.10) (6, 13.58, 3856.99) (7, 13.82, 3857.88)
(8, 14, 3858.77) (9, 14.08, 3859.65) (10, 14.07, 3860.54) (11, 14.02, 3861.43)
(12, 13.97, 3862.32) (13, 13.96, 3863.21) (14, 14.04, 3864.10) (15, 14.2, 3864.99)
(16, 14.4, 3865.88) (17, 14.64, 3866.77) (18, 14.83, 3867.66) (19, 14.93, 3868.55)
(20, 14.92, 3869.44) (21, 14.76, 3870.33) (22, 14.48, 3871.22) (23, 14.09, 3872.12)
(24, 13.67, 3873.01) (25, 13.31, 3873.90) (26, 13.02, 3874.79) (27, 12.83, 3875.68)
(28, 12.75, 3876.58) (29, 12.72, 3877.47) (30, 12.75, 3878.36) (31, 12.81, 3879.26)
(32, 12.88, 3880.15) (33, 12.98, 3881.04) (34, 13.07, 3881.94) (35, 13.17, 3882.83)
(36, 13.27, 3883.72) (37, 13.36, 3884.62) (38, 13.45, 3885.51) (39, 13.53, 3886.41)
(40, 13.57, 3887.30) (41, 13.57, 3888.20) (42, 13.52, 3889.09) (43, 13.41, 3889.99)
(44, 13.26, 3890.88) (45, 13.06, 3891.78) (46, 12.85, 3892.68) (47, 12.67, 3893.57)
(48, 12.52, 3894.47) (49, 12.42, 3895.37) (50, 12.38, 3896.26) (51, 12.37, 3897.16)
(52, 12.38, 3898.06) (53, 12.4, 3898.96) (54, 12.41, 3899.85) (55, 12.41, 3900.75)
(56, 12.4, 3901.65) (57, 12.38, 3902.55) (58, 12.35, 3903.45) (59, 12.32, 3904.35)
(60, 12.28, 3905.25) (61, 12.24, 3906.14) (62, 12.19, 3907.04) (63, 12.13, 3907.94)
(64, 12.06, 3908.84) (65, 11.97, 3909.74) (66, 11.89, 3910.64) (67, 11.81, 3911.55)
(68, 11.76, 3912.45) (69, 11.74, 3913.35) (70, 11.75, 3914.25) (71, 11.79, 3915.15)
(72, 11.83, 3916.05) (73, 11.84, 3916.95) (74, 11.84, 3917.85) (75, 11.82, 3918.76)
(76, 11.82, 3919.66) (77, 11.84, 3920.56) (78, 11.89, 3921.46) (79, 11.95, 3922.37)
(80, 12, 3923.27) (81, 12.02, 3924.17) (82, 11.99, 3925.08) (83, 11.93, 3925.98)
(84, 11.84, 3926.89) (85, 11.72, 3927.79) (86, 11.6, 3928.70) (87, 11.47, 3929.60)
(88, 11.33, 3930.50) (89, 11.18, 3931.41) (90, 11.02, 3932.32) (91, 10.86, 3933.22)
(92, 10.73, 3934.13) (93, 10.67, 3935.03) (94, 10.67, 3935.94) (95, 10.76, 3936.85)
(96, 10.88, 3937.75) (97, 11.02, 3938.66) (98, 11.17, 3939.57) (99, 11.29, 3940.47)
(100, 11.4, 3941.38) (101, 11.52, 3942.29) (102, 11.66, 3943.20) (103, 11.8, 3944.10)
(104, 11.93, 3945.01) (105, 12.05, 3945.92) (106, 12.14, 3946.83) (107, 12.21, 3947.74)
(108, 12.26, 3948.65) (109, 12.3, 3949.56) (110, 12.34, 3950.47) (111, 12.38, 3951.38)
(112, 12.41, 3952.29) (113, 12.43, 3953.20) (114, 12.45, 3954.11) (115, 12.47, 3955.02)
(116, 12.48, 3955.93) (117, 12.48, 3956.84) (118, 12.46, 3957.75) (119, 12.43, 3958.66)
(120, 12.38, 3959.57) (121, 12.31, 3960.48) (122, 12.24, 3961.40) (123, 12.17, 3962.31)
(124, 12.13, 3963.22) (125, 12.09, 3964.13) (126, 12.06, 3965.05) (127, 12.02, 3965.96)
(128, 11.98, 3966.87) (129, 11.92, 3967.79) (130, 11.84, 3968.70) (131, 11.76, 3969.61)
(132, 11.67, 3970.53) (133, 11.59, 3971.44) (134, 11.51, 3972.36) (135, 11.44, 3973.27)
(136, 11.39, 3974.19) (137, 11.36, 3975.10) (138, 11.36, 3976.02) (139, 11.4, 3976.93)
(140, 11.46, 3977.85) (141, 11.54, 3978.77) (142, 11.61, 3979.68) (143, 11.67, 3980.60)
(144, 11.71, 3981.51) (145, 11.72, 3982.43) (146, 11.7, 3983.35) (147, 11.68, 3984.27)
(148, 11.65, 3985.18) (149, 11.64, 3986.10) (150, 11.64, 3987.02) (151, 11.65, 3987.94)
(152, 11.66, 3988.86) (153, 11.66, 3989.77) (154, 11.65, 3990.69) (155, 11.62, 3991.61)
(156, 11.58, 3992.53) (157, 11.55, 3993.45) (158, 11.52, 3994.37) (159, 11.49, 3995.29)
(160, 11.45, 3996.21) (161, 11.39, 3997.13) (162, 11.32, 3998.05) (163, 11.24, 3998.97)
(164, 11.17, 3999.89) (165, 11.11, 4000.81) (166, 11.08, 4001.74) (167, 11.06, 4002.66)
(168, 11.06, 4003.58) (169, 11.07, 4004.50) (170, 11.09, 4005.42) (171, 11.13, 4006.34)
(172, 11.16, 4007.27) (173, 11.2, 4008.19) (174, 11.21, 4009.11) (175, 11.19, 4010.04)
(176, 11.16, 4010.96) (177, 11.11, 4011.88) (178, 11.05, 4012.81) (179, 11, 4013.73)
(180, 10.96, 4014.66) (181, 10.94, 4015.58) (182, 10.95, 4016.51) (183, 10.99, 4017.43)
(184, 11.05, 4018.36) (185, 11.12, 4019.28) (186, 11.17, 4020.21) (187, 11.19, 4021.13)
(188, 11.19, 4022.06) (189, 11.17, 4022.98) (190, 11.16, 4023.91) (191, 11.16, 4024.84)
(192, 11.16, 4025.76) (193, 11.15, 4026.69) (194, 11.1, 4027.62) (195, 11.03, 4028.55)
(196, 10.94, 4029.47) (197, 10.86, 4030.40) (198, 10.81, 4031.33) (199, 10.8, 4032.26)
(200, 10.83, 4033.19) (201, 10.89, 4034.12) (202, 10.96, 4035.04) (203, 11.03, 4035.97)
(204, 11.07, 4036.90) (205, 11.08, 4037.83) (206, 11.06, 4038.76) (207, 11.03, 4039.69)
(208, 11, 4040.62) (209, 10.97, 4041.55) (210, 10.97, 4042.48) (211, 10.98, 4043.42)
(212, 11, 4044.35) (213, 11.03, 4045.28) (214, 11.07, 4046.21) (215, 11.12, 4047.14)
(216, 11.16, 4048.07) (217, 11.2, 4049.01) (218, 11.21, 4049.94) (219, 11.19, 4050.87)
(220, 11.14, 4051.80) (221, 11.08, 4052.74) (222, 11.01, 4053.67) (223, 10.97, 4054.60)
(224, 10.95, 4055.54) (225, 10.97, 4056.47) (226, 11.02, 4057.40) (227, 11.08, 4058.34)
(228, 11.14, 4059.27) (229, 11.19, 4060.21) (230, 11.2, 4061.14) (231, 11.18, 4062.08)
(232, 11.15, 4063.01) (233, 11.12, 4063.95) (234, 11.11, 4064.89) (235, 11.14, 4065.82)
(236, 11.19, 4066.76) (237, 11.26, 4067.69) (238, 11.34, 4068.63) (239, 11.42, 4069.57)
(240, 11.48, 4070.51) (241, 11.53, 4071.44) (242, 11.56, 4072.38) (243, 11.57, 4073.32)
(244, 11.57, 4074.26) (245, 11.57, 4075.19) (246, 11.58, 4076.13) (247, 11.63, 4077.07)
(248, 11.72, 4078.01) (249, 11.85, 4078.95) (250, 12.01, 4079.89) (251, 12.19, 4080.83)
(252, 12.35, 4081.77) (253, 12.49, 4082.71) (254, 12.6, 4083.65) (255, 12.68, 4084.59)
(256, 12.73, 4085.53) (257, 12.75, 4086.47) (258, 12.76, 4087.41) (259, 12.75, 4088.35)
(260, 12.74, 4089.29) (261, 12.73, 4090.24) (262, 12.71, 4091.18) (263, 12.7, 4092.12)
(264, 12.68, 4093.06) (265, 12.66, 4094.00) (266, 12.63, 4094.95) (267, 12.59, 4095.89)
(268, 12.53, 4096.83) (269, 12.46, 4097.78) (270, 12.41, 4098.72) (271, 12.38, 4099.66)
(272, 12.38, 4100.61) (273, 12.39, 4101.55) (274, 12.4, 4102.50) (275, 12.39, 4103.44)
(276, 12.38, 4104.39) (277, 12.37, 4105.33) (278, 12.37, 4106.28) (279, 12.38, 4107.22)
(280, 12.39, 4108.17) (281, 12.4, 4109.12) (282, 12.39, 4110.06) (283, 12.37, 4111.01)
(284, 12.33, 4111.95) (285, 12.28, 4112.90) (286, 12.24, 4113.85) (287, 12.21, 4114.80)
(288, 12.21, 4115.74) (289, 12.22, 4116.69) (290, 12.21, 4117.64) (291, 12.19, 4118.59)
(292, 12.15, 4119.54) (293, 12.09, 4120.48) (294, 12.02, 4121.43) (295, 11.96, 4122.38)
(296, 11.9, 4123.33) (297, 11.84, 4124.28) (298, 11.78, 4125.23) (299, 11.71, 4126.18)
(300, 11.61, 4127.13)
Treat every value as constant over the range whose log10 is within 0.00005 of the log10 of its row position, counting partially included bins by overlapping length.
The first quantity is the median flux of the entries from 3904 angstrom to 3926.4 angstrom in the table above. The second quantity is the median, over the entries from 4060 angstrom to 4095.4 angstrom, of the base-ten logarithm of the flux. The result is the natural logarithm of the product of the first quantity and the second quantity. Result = 2.54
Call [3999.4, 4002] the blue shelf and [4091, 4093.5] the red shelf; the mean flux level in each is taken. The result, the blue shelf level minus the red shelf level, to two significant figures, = -1.6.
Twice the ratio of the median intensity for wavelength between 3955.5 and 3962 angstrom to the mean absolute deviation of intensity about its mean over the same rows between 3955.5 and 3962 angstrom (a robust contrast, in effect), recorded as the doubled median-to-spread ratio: 333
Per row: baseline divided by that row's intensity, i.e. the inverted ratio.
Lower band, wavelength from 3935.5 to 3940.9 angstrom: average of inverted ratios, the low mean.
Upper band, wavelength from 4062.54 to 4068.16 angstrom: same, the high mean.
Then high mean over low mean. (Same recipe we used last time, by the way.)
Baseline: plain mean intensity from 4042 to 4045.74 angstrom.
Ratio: 0.98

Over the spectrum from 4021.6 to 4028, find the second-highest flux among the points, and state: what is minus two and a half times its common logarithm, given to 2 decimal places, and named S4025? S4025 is -2.62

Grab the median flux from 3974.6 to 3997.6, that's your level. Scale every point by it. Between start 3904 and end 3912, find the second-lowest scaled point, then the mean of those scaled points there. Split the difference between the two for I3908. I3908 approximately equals 1.03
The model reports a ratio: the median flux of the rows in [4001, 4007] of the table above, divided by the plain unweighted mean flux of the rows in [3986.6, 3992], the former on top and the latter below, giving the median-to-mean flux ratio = 0.95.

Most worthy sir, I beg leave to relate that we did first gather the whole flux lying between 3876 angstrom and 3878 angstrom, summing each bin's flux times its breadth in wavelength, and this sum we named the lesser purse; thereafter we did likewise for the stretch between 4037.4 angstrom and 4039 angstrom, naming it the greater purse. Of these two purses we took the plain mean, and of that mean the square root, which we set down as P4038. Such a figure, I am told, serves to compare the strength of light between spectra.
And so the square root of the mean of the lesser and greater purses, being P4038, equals 4.65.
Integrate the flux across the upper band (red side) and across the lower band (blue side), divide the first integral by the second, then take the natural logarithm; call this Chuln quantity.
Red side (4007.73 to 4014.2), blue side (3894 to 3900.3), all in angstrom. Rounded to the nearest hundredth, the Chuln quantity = -0.08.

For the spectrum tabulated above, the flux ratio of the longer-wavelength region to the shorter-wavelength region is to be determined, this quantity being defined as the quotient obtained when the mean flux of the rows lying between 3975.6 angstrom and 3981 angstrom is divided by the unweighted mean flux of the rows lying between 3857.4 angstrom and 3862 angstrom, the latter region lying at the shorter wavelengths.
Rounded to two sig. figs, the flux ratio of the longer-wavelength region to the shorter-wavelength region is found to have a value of 0.82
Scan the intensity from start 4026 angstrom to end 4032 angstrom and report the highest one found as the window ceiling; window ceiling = 11.15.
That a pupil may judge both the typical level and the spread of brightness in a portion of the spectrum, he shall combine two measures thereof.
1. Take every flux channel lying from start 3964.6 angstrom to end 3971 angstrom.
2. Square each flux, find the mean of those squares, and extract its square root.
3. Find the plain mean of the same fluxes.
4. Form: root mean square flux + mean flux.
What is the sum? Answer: 24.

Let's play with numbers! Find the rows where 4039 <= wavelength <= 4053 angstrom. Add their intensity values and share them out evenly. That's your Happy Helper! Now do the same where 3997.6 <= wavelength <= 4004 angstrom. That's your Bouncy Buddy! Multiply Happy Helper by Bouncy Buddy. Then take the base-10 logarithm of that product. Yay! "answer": 2.09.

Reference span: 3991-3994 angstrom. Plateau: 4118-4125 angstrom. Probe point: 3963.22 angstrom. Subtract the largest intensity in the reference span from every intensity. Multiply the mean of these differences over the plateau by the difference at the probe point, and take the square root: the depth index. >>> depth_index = 0.45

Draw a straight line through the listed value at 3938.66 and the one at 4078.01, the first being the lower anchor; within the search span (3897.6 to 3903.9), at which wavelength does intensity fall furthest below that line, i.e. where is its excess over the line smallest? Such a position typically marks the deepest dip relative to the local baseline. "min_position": 3903.45 angstrom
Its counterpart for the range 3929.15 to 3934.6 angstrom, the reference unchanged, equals 3934.13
